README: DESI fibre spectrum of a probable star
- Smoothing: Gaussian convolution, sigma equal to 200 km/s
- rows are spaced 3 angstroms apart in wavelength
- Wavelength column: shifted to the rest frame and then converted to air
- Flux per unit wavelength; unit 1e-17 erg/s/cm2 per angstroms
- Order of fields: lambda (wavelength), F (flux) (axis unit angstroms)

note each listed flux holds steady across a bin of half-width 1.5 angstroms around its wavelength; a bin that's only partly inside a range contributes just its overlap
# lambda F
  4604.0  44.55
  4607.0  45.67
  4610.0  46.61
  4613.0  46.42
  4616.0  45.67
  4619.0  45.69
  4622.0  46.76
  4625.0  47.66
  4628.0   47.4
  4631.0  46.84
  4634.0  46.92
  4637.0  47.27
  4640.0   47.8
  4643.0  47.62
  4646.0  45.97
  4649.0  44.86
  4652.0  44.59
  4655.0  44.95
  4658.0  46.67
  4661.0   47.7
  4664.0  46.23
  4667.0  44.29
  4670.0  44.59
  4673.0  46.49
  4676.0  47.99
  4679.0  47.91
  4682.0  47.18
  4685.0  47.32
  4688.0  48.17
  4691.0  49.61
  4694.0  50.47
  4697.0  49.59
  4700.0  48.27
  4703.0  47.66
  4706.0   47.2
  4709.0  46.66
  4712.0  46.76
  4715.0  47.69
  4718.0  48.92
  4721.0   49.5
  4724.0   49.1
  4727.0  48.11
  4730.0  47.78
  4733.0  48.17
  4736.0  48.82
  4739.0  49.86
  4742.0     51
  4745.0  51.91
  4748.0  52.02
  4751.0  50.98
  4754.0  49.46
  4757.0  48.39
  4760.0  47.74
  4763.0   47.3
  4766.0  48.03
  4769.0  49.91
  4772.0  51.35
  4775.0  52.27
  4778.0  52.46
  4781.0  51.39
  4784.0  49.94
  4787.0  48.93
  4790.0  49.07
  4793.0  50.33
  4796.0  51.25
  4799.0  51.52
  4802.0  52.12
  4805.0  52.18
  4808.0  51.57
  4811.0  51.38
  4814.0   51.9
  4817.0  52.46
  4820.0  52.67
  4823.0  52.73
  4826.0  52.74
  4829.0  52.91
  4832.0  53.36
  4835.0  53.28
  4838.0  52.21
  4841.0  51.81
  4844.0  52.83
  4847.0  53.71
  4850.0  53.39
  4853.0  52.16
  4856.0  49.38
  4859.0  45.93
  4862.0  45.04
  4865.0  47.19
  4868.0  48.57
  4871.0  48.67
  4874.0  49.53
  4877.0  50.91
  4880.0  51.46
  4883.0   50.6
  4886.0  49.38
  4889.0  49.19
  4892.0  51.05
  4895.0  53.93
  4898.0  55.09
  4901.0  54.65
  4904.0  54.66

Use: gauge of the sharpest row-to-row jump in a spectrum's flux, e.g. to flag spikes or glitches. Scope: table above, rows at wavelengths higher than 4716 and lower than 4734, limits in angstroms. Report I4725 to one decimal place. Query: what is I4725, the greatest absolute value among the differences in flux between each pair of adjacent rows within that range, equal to 1.0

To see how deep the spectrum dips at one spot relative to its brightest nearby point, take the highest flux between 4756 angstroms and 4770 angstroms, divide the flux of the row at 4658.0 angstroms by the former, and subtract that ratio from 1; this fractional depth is 0.06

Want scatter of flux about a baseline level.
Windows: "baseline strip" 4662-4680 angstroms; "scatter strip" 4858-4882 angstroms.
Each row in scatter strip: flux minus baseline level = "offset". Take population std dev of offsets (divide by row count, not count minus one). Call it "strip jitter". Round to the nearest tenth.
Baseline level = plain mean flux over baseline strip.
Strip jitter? 2.1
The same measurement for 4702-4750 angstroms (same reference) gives 1.6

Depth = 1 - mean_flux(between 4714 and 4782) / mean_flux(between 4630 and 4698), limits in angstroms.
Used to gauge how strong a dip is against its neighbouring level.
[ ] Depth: -0.057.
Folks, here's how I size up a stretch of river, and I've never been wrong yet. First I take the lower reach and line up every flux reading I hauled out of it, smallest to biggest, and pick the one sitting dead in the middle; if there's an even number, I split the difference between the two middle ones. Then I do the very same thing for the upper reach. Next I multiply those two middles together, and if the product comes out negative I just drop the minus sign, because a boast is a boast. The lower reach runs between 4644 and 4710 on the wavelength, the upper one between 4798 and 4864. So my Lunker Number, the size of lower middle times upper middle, 2463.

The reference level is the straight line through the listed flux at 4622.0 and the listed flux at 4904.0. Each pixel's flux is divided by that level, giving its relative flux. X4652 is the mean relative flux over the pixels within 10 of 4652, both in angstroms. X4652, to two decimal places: 0.97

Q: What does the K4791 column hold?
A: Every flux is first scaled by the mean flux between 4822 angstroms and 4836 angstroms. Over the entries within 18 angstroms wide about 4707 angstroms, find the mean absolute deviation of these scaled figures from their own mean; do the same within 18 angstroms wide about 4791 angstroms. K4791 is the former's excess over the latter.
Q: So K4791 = -0.007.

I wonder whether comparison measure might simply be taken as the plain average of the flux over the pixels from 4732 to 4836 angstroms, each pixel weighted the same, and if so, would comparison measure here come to 50.9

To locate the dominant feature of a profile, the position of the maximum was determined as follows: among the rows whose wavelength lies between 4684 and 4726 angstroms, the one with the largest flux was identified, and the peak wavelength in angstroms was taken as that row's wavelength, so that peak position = 4694.0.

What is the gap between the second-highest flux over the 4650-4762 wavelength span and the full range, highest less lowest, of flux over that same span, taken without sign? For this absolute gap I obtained 44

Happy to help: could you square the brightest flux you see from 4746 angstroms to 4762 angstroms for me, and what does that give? 2706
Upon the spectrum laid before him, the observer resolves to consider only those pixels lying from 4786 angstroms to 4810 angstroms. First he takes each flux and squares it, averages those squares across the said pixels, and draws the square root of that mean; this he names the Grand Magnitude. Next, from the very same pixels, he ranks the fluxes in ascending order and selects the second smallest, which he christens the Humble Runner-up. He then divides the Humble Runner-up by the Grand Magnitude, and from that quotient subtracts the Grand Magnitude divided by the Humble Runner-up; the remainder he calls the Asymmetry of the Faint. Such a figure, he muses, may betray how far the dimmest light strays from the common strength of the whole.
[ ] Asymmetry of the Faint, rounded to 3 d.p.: -0.073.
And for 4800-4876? -0.219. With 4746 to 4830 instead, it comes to -0.129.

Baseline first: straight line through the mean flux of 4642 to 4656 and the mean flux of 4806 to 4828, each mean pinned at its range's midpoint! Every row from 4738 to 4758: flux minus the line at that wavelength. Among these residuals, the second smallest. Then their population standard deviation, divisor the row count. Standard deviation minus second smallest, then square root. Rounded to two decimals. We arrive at 1.28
